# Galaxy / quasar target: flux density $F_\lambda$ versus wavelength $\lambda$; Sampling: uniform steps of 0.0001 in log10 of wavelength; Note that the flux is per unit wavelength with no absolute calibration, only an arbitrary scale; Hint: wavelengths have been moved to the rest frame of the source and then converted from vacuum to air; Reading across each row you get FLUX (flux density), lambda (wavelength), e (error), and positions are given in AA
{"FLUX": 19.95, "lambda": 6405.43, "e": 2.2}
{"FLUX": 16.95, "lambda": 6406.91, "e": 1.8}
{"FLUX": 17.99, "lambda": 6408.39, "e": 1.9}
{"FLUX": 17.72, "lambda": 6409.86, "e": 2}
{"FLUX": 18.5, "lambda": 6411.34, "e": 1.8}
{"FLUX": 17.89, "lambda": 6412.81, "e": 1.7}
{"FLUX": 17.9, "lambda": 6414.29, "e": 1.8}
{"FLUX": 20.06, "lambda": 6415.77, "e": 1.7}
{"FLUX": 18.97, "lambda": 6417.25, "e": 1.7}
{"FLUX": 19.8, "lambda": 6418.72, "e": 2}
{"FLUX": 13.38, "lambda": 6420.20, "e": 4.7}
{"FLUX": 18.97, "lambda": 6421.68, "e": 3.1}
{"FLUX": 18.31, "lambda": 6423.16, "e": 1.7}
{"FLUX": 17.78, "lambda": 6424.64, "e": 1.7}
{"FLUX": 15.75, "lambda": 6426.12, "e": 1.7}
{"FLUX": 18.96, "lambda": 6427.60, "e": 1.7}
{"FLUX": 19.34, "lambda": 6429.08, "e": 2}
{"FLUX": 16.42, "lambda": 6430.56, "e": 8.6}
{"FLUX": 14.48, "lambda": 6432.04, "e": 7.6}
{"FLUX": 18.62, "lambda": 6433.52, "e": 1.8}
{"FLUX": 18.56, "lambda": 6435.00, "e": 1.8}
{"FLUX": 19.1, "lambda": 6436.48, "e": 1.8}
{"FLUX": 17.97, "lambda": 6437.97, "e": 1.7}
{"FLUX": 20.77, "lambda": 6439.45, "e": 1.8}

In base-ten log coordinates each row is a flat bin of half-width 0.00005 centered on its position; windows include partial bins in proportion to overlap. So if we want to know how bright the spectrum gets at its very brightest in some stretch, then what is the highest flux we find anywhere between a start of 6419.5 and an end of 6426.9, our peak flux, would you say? 18.97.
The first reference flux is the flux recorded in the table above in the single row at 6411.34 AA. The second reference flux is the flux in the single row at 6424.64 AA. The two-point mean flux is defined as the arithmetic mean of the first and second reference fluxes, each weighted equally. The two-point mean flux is 18.1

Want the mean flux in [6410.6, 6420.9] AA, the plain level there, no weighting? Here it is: 18.1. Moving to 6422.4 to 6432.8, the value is 17.3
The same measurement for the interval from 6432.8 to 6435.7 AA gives 18.6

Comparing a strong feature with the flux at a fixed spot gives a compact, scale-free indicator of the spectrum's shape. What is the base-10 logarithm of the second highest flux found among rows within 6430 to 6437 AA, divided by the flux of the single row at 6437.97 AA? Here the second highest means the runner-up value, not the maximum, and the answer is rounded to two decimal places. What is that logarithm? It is 0.02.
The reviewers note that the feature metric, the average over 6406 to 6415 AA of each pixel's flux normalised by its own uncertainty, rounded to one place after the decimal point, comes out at 9.7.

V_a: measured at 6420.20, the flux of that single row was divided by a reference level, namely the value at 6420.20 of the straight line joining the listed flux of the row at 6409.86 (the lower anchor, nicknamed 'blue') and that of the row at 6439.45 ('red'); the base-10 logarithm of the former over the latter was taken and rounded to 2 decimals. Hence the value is -0.15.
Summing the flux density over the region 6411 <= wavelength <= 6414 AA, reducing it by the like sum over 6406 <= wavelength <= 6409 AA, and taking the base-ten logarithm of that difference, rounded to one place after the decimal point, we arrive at 0.2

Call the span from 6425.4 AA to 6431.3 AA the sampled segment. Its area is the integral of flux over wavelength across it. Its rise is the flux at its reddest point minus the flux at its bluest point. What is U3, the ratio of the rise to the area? 0.006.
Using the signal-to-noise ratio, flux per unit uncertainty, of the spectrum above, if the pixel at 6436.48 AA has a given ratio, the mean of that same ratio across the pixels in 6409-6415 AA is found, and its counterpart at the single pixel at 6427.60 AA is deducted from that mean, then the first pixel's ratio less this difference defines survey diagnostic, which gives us 12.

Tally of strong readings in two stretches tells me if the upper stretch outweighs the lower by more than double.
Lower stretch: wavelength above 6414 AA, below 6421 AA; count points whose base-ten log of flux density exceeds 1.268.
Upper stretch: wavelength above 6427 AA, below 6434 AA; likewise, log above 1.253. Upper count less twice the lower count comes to -3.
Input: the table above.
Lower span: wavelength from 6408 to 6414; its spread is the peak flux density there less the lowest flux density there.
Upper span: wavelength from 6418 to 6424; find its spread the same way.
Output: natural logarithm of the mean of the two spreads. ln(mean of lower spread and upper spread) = 1.28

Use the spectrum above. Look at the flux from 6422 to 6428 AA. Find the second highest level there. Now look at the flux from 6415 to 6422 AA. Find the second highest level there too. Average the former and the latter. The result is 19.1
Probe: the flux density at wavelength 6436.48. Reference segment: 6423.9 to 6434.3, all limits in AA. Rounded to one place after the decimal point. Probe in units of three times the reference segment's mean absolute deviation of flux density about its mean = 4.2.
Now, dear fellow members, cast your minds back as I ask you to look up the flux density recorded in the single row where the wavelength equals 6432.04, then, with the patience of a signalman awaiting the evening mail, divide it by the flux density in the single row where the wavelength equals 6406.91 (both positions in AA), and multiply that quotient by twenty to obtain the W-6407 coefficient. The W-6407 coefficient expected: 17.1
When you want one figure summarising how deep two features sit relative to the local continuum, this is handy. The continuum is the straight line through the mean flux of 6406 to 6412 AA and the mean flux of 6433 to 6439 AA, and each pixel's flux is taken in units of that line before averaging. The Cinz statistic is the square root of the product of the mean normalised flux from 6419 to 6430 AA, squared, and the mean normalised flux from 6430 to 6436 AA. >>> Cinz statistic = 0.92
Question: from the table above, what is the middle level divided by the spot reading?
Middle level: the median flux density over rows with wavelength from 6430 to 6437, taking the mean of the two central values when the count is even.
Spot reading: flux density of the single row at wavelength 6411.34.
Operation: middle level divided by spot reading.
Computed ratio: 1.00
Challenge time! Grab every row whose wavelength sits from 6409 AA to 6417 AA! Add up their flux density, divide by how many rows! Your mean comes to 18.4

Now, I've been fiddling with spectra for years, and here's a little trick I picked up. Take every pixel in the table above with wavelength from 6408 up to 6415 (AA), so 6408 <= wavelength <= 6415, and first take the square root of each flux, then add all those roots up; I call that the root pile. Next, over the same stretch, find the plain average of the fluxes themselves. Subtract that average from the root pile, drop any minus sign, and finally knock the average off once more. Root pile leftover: -14.8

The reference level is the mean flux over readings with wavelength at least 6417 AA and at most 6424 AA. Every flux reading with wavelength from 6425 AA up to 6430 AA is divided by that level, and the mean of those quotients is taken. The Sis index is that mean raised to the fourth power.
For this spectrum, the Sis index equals 1.03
